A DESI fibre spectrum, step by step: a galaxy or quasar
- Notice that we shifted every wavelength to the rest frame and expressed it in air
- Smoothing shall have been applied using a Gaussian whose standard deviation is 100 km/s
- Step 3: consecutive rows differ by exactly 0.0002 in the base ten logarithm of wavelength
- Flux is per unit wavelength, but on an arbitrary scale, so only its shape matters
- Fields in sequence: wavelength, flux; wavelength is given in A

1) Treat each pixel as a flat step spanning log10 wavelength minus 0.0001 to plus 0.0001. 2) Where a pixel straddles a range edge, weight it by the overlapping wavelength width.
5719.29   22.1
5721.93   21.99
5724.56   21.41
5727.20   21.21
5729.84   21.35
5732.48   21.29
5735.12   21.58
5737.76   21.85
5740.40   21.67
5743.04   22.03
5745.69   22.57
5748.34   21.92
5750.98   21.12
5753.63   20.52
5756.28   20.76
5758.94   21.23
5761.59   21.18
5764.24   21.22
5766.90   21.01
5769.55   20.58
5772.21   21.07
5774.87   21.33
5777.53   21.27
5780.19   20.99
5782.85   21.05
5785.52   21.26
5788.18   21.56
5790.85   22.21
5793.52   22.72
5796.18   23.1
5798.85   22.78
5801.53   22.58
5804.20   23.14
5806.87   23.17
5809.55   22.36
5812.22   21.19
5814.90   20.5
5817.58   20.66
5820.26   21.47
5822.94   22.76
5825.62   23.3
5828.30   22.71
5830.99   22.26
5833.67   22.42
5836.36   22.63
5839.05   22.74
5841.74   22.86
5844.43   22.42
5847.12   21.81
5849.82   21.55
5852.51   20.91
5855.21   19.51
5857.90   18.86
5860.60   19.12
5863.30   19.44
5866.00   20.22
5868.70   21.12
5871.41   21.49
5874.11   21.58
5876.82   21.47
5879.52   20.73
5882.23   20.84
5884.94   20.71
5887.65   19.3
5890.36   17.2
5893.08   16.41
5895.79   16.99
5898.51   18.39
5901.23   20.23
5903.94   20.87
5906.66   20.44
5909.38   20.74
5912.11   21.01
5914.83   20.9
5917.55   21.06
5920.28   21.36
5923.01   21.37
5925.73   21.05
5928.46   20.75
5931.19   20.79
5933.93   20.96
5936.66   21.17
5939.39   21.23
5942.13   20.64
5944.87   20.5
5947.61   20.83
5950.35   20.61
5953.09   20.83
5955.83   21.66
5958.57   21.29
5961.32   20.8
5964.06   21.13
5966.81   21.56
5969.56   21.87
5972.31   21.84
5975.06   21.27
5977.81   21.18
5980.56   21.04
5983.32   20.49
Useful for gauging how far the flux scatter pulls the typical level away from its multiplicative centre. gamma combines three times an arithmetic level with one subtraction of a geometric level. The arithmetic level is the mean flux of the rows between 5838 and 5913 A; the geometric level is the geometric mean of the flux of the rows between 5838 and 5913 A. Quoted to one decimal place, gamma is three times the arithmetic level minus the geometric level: 40.7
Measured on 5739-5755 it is 43.3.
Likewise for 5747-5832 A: 43.5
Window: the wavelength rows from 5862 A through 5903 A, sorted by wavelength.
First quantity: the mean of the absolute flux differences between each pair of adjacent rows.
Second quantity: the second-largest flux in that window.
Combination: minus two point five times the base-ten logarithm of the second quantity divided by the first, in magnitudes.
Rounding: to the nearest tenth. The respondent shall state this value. -3.6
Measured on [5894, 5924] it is -4.0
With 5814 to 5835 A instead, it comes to -4.0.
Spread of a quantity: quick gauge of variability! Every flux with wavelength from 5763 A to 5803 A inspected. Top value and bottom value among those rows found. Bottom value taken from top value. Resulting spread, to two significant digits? 2.5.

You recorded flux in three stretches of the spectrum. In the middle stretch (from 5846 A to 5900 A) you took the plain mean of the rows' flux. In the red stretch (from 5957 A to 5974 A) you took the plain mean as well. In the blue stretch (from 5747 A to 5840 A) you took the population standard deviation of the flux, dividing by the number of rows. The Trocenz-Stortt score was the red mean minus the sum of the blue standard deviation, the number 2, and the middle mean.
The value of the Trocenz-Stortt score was -1.3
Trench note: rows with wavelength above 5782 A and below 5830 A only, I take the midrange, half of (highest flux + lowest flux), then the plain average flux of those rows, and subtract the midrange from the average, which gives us 0.2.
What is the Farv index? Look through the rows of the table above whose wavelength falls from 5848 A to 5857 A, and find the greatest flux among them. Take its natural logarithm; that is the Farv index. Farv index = 3.07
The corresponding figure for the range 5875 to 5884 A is 3.07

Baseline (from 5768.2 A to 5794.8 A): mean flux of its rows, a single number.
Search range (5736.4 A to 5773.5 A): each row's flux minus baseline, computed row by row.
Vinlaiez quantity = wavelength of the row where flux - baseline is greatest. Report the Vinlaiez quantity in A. 5745.69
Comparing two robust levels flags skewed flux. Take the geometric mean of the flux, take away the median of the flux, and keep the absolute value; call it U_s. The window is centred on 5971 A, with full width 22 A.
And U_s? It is 0.11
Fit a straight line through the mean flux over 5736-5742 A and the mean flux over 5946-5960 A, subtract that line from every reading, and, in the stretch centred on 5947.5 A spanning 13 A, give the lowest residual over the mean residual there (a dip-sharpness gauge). 1.5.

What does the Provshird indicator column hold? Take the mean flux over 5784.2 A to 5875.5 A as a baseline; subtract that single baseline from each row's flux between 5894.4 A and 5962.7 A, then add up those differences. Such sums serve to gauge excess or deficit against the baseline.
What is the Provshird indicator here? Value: -26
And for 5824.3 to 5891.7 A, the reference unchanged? -16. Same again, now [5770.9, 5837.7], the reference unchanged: 8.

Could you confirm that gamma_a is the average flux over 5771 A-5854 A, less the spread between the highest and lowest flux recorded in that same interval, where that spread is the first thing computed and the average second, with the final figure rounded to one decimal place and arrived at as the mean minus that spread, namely 19.2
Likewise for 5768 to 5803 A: 19.2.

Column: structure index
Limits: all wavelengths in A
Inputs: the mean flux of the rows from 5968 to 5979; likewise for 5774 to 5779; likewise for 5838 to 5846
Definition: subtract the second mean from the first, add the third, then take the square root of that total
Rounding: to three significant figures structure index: 4.79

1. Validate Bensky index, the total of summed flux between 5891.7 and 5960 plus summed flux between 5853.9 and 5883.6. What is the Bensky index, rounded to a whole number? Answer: 736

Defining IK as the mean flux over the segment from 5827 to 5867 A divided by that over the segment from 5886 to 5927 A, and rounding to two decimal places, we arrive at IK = 1.07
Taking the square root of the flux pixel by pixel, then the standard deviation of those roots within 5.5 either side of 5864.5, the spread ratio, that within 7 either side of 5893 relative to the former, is 1.4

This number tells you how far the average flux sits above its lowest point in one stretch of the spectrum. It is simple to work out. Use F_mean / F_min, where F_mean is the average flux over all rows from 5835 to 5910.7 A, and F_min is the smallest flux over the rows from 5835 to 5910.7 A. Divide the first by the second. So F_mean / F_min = 1.242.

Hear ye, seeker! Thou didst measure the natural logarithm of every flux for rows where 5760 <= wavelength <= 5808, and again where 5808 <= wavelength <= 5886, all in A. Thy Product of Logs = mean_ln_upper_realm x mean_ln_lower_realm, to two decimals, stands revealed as 9.43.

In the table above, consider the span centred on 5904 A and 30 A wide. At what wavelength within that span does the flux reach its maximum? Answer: 5917.55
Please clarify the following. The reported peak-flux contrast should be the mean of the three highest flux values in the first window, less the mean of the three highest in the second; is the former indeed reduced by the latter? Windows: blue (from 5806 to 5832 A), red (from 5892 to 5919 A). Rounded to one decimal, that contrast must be 2.1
